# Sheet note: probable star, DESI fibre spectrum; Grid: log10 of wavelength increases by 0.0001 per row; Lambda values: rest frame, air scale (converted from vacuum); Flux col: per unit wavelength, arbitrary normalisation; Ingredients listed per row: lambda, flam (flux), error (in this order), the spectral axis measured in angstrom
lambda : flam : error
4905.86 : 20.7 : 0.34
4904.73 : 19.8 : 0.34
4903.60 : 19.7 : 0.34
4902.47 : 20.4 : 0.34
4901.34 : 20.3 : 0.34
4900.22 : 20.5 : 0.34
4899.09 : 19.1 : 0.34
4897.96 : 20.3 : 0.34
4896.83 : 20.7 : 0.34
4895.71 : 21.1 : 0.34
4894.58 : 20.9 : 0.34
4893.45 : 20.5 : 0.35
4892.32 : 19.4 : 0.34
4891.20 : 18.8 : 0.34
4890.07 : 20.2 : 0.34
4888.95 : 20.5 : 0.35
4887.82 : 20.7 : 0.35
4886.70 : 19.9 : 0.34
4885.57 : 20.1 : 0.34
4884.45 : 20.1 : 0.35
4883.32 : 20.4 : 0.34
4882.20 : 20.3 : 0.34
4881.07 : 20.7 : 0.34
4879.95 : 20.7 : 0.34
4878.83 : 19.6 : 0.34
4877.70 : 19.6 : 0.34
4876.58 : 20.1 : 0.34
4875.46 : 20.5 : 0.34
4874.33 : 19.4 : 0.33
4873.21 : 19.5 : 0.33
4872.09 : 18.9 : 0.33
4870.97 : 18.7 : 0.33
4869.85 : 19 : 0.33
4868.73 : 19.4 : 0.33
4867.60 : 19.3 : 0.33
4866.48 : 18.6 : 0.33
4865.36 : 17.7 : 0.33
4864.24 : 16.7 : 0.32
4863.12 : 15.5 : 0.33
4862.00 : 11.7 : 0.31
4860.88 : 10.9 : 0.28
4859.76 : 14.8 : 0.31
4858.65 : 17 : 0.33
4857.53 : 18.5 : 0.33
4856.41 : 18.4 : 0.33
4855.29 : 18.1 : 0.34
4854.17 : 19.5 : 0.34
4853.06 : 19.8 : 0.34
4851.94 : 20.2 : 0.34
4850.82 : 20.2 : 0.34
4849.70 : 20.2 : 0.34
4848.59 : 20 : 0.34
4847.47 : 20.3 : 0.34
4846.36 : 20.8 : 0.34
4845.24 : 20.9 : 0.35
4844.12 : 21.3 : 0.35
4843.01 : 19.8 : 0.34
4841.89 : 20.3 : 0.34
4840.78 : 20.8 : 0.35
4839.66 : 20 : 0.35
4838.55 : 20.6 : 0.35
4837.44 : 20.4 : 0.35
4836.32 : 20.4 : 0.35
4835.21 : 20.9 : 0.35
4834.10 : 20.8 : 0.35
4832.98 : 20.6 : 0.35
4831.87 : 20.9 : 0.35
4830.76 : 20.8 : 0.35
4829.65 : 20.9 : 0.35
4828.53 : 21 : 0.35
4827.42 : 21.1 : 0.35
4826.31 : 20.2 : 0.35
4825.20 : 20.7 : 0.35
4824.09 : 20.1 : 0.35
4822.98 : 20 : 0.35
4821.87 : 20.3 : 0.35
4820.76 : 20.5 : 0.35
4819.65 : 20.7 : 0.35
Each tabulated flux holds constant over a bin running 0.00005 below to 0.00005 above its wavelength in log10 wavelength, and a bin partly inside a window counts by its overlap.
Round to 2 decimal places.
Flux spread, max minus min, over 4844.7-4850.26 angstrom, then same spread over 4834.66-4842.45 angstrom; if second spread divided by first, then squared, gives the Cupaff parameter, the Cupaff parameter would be 1.00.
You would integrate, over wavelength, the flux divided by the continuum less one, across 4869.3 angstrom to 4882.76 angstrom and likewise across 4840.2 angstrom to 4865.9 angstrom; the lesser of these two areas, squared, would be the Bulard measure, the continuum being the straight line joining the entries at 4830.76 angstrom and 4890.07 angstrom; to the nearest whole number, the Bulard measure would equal 7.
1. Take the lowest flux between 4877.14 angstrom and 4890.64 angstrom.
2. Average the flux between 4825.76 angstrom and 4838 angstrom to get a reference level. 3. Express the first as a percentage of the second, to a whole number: 95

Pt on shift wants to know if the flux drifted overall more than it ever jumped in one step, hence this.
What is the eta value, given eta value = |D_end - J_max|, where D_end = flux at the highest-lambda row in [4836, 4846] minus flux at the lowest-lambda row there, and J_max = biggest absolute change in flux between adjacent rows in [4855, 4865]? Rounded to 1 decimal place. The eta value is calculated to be 3.4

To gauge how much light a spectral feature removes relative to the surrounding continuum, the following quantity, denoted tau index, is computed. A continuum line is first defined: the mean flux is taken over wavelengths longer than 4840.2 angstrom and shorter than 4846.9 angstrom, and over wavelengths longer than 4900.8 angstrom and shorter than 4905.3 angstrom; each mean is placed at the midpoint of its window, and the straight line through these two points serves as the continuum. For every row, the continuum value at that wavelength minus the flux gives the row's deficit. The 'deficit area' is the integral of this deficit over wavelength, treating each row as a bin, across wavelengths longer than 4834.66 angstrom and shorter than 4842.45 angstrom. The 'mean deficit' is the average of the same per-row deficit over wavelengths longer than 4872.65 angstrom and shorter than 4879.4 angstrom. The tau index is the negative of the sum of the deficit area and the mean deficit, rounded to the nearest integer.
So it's -2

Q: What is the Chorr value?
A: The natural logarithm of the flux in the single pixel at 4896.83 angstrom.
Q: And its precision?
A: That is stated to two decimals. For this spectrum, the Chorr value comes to 3.03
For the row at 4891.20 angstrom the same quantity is 2.93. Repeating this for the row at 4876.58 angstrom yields 3.00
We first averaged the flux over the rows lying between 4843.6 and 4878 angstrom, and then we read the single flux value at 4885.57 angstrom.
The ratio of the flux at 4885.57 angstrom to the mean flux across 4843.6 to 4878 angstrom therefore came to 1.08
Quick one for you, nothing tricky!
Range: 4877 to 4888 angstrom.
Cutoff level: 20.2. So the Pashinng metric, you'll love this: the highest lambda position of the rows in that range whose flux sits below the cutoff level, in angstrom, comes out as 4886.70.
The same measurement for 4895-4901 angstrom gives 4899.09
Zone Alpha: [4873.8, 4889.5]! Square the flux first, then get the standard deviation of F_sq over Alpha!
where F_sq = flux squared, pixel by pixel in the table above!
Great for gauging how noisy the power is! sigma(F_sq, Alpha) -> 17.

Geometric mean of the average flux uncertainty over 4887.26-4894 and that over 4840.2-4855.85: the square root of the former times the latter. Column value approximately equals 0.3436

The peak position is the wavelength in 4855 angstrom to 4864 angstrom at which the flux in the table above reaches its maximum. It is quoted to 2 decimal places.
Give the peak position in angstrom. 4857.53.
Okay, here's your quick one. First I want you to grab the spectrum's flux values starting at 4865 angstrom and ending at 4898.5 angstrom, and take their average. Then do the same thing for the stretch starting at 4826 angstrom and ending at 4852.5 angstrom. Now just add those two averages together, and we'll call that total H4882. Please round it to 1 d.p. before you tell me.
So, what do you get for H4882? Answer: 40.4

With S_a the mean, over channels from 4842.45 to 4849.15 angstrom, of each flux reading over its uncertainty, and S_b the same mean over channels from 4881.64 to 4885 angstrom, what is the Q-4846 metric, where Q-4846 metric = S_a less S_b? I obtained 0.7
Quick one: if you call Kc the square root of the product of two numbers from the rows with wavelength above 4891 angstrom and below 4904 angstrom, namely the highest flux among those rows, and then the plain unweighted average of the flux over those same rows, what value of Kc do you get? 20.6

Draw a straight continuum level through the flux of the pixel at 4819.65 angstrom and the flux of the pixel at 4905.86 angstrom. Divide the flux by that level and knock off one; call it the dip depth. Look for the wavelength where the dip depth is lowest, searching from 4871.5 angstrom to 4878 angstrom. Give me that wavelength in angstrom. 4872.09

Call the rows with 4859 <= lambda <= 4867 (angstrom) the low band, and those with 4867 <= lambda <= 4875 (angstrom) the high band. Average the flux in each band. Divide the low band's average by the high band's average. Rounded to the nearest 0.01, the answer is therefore 0.79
